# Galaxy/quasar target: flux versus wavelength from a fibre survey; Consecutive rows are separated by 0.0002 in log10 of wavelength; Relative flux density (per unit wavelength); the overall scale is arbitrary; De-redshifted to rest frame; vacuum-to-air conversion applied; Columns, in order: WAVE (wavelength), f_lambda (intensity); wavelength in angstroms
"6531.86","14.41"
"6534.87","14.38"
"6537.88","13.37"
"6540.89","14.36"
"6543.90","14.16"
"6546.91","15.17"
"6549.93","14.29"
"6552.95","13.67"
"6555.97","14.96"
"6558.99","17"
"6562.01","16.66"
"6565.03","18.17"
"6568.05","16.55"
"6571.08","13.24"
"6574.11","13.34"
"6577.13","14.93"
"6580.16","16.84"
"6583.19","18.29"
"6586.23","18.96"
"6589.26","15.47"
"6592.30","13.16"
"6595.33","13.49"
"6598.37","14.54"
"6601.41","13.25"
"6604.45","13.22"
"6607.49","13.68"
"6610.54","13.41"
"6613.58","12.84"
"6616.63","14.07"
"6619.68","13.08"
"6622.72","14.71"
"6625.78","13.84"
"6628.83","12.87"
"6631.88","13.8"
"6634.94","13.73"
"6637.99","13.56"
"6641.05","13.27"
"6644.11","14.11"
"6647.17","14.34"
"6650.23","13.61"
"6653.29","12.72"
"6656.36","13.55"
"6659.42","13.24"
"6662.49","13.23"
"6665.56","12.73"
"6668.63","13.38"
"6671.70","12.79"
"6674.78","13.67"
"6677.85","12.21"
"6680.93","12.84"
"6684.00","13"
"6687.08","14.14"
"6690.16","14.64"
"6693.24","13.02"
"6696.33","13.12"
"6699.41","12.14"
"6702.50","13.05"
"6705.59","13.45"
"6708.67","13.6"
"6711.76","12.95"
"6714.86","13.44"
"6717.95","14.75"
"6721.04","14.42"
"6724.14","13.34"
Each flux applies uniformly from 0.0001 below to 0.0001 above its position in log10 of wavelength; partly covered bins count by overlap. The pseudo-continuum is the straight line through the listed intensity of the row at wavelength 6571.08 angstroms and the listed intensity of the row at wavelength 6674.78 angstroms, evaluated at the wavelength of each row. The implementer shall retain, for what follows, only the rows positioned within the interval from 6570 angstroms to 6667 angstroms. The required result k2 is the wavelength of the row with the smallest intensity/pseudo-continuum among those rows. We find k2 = 6665.56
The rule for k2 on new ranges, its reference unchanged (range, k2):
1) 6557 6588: 6571.08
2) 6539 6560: 6552.95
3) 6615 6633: 6628.83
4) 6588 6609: 6592.30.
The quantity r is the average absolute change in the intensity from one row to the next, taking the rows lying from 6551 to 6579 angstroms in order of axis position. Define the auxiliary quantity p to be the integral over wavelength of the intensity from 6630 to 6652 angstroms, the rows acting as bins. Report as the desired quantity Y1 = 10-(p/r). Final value -195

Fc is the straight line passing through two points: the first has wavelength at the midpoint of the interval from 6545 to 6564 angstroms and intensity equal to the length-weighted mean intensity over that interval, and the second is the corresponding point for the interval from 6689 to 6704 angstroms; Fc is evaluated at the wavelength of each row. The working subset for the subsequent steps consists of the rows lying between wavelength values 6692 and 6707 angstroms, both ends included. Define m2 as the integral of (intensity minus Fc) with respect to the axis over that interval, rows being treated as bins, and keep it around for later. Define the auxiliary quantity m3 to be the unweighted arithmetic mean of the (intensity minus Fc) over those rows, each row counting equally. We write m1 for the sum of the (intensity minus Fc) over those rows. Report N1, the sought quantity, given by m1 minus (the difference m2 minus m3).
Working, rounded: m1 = -1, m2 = -2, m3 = -0.2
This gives 1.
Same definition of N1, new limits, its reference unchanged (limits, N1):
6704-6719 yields -6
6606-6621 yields 9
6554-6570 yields -12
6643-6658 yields 2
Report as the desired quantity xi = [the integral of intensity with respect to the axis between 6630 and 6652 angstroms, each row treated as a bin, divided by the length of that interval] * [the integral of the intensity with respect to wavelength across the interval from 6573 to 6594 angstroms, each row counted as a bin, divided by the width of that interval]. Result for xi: 218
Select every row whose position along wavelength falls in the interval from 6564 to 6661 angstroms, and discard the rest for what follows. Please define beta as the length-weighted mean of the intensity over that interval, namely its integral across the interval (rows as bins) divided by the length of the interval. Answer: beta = 14.3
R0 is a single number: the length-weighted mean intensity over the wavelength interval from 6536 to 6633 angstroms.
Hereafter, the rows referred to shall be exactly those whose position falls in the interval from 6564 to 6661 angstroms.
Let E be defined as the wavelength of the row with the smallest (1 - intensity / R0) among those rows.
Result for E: 6586.23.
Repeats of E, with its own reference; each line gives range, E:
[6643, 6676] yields 6647.17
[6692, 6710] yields 6708.67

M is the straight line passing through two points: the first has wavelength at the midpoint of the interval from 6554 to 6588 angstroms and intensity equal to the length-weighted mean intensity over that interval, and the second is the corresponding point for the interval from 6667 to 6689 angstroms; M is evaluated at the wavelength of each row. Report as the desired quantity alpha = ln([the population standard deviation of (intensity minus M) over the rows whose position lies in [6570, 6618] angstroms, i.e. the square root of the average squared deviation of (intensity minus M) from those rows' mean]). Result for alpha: 0.55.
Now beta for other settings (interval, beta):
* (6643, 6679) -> 13.3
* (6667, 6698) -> 13.3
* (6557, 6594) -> 16.0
